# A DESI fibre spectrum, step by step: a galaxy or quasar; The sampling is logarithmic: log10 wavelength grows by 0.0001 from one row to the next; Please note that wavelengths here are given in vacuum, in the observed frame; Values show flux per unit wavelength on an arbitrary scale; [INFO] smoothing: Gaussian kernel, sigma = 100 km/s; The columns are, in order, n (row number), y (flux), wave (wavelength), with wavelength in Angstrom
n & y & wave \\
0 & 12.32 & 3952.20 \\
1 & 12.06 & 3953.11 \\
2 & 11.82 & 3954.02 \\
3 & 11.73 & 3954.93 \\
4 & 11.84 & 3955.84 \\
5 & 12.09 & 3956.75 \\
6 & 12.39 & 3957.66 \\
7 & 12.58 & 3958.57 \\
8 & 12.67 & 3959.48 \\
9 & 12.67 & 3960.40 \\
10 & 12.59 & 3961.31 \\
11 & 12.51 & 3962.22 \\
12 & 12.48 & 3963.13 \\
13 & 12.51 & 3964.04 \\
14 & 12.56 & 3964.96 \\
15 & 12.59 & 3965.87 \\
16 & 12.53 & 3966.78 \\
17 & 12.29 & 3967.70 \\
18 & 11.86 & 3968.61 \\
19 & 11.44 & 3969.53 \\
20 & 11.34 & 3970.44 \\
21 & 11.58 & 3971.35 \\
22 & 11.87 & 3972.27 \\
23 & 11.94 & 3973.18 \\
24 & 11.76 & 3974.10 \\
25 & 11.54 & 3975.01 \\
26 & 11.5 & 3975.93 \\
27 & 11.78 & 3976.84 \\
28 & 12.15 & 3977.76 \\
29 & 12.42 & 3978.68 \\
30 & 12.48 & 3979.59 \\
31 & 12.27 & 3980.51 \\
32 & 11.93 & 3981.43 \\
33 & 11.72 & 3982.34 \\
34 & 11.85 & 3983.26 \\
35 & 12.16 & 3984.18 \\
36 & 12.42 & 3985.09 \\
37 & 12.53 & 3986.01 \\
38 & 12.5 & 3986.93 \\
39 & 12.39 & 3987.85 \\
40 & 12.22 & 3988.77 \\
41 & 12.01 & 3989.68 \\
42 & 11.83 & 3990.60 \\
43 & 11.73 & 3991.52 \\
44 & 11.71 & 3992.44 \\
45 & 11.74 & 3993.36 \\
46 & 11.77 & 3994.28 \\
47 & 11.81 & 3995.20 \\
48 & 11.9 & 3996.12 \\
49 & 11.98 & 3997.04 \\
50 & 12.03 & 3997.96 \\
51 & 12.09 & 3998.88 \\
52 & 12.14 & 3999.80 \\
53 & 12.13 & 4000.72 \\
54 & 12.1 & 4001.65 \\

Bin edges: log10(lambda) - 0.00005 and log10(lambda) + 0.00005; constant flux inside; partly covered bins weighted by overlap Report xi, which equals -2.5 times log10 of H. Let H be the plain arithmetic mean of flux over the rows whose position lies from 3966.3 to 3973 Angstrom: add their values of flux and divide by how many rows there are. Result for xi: -2.68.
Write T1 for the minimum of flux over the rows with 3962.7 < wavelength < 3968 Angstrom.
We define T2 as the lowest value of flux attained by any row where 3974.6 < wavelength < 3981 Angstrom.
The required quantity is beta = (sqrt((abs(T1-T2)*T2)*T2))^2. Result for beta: 104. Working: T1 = 12.29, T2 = 11.5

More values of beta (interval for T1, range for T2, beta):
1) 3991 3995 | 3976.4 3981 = 10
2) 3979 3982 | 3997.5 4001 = 14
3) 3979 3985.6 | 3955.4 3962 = 17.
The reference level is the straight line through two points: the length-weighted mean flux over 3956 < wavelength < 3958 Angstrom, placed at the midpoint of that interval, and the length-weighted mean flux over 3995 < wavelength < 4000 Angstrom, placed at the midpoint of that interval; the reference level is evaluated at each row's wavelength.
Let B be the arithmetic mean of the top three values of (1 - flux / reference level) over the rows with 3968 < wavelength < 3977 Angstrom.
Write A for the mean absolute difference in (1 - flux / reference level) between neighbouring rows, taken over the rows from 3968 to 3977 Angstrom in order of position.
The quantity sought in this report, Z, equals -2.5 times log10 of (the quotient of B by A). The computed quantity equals -1.3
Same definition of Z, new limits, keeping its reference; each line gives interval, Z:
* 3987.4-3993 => -0.8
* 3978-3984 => -0.2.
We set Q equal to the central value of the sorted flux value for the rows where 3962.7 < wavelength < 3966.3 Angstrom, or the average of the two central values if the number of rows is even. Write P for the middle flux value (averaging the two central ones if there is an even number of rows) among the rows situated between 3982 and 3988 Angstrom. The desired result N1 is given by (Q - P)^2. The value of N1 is 0.021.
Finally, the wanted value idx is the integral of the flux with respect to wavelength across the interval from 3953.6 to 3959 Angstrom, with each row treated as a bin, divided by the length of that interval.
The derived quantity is 12.1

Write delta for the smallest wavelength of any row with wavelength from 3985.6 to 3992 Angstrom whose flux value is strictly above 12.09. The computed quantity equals 3986.01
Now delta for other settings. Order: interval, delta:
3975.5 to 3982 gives 3977.76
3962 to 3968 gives 3962.22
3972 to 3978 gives 3977.76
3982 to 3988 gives 3984.18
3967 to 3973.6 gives 3967.70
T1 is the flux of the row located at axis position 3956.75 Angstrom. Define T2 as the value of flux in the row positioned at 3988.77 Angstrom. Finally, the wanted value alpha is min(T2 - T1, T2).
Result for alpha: 0.1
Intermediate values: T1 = 12.09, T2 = 12.22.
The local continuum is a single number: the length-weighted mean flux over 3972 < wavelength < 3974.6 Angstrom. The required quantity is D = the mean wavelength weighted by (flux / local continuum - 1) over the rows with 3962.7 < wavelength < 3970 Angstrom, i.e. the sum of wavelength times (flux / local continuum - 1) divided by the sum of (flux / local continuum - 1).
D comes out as 3964.7 Angstrom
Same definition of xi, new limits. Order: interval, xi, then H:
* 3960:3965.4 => -2.75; 12.6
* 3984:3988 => -2.73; 12.4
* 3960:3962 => -2.75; 12.6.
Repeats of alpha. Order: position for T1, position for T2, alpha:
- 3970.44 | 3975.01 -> 0.2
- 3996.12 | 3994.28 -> -0.1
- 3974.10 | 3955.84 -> 0.1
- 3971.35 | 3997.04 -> 0.4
